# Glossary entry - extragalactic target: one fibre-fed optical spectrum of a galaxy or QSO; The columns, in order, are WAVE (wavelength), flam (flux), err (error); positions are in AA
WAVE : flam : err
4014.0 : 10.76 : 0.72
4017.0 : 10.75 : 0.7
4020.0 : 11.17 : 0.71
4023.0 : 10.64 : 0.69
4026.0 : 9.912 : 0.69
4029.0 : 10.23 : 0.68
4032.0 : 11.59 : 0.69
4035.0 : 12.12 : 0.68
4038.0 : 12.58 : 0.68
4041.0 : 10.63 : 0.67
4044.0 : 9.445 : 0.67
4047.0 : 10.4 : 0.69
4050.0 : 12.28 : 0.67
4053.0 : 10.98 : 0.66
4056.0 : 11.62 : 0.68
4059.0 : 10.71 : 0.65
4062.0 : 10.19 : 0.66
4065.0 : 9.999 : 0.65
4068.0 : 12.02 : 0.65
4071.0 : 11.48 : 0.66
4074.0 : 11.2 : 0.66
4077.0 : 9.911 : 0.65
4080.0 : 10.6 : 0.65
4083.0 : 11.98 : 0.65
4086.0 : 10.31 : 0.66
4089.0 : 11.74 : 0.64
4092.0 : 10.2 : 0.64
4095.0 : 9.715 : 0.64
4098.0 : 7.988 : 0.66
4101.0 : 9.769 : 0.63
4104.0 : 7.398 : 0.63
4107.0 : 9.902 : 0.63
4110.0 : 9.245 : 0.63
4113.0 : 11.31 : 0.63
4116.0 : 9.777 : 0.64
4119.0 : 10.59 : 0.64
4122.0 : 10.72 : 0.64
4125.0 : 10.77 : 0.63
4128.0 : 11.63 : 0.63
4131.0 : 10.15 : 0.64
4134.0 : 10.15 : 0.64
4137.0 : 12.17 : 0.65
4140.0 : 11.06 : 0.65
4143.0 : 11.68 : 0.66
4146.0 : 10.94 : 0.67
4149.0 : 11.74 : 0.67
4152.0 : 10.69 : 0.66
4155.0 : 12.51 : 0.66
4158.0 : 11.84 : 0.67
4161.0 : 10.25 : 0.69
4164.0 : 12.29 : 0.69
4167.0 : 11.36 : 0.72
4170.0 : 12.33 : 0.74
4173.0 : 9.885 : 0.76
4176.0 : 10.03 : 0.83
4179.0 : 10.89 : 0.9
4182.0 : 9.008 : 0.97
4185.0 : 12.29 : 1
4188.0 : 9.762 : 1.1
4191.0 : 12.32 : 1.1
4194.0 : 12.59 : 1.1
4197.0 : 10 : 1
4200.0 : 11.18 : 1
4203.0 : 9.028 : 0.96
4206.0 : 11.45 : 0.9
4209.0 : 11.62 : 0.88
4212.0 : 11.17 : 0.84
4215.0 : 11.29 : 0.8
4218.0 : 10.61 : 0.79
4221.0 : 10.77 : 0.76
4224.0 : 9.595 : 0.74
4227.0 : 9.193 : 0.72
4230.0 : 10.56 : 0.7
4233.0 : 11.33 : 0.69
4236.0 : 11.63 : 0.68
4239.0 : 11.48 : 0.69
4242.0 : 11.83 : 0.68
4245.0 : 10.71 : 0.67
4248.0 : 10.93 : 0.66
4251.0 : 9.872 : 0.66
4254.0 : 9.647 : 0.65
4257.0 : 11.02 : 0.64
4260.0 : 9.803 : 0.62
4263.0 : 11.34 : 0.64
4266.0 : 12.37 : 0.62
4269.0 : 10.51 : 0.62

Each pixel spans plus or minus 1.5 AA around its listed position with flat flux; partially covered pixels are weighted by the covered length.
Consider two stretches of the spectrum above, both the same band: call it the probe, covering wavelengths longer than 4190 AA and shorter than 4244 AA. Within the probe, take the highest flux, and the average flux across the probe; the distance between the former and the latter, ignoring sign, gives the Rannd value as 1.6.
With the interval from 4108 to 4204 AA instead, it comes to 1.6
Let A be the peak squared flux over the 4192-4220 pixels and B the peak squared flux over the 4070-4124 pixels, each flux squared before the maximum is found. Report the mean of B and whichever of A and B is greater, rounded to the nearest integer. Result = 151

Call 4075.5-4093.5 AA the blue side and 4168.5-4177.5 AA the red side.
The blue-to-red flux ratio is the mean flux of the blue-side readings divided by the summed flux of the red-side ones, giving 0.33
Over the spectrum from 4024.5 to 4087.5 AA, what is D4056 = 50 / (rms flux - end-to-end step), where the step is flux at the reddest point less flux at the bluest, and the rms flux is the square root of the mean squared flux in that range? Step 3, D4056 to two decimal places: 4.72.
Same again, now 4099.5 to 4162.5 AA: 4.87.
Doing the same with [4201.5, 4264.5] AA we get 5.93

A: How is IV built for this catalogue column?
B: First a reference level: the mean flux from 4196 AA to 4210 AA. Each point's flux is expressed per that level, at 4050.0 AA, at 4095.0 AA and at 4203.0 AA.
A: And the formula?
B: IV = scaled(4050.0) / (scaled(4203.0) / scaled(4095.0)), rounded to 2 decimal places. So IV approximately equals 1.24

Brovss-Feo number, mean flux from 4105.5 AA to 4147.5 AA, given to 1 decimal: 10.7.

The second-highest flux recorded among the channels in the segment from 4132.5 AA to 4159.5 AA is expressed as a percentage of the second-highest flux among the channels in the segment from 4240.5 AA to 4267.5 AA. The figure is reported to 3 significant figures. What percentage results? 103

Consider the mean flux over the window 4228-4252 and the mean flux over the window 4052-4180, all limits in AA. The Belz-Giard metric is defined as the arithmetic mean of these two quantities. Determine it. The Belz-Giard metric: 10.9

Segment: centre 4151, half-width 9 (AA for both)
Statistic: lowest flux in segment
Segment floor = 10.69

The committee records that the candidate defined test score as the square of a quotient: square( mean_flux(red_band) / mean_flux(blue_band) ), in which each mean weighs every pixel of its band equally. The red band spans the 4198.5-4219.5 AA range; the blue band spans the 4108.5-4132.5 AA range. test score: 1.07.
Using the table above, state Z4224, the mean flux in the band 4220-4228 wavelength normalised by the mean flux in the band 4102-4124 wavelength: 1.00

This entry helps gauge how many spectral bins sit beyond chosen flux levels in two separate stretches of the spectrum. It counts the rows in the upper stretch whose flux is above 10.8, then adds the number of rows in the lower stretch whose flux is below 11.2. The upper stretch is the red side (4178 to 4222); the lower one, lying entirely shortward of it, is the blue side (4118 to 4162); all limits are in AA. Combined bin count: 18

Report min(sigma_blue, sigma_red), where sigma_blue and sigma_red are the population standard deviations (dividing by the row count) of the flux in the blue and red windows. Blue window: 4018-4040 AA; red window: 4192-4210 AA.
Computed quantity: 0.91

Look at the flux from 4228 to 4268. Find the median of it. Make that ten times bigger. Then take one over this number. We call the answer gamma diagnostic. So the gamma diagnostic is 0.0091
